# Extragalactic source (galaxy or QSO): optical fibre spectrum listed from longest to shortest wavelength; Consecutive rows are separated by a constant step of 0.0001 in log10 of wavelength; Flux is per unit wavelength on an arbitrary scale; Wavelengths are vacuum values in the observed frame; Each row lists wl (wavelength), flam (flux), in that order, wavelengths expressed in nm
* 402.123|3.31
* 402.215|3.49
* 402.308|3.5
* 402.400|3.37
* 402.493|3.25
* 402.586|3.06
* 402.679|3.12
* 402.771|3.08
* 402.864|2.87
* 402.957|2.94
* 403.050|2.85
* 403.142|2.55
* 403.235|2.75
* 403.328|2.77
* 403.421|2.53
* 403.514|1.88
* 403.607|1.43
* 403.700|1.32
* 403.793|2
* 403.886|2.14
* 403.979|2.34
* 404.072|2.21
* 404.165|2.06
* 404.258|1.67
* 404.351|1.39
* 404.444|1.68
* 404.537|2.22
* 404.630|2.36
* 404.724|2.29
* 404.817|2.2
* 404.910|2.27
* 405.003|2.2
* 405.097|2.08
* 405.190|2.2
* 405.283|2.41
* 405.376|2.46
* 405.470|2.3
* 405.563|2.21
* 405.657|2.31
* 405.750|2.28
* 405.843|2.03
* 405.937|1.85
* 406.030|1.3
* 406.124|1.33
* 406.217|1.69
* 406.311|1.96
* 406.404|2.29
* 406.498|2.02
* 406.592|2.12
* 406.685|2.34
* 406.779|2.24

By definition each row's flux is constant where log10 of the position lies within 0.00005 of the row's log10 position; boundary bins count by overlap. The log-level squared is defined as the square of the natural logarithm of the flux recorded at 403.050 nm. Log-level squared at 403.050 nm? 1.1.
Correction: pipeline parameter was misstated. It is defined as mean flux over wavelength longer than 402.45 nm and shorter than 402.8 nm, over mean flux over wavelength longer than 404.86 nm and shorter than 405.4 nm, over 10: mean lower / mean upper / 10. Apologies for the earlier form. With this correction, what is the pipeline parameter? 0.14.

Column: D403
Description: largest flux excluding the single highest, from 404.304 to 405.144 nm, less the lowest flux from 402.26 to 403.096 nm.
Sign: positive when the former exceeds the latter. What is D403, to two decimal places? -0.56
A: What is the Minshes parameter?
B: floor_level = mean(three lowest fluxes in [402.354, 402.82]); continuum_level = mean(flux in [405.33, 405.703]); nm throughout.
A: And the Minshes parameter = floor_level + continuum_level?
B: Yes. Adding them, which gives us 5.4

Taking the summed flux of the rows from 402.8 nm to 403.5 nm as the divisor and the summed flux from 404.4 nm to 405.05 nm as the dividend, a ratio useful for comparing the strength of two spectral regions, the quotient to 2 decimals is 0.79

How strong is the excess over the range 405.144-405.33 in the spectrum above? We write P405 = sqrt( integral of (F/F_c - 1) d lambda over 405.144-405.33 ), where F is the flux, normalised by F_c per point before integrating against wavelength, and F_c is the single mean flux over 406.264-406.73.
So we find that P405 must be 0.12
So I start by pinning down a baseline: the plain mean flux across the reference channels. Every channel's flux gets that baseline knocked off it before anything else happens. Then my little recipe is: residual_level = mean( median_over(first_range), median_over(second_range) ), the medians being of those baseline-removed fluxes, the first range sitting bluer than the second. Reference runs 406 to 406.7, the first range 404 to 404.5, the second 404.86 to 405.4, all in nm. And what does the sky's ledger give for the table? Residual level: 0.08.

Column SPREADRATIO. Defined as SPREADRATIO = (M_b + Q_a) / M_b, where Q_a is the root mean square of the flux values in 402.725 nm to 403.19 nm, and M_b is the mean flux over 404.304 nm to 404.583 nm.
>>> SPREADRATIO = 2.6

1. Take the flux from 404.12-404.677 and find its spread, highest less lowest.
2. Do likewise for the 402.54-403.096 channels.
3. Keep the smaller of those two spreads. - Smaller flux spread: 0.27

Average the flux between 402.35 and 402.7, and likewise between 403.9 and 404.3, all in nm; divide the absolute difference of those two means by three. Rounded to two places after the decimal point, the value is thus 0.38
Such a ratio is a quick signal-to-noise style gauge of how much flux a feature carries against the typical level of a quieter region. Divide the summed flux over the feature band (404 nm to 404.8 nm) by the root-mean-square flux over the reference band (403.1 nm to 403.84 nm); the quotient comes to 7.15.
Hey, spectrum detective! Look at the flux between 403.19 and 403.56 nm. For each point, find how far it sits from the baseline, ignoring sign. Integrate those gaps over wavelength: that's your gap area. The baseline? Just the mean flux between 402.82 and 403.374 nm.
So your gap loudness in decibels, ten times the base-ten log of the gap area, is -9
